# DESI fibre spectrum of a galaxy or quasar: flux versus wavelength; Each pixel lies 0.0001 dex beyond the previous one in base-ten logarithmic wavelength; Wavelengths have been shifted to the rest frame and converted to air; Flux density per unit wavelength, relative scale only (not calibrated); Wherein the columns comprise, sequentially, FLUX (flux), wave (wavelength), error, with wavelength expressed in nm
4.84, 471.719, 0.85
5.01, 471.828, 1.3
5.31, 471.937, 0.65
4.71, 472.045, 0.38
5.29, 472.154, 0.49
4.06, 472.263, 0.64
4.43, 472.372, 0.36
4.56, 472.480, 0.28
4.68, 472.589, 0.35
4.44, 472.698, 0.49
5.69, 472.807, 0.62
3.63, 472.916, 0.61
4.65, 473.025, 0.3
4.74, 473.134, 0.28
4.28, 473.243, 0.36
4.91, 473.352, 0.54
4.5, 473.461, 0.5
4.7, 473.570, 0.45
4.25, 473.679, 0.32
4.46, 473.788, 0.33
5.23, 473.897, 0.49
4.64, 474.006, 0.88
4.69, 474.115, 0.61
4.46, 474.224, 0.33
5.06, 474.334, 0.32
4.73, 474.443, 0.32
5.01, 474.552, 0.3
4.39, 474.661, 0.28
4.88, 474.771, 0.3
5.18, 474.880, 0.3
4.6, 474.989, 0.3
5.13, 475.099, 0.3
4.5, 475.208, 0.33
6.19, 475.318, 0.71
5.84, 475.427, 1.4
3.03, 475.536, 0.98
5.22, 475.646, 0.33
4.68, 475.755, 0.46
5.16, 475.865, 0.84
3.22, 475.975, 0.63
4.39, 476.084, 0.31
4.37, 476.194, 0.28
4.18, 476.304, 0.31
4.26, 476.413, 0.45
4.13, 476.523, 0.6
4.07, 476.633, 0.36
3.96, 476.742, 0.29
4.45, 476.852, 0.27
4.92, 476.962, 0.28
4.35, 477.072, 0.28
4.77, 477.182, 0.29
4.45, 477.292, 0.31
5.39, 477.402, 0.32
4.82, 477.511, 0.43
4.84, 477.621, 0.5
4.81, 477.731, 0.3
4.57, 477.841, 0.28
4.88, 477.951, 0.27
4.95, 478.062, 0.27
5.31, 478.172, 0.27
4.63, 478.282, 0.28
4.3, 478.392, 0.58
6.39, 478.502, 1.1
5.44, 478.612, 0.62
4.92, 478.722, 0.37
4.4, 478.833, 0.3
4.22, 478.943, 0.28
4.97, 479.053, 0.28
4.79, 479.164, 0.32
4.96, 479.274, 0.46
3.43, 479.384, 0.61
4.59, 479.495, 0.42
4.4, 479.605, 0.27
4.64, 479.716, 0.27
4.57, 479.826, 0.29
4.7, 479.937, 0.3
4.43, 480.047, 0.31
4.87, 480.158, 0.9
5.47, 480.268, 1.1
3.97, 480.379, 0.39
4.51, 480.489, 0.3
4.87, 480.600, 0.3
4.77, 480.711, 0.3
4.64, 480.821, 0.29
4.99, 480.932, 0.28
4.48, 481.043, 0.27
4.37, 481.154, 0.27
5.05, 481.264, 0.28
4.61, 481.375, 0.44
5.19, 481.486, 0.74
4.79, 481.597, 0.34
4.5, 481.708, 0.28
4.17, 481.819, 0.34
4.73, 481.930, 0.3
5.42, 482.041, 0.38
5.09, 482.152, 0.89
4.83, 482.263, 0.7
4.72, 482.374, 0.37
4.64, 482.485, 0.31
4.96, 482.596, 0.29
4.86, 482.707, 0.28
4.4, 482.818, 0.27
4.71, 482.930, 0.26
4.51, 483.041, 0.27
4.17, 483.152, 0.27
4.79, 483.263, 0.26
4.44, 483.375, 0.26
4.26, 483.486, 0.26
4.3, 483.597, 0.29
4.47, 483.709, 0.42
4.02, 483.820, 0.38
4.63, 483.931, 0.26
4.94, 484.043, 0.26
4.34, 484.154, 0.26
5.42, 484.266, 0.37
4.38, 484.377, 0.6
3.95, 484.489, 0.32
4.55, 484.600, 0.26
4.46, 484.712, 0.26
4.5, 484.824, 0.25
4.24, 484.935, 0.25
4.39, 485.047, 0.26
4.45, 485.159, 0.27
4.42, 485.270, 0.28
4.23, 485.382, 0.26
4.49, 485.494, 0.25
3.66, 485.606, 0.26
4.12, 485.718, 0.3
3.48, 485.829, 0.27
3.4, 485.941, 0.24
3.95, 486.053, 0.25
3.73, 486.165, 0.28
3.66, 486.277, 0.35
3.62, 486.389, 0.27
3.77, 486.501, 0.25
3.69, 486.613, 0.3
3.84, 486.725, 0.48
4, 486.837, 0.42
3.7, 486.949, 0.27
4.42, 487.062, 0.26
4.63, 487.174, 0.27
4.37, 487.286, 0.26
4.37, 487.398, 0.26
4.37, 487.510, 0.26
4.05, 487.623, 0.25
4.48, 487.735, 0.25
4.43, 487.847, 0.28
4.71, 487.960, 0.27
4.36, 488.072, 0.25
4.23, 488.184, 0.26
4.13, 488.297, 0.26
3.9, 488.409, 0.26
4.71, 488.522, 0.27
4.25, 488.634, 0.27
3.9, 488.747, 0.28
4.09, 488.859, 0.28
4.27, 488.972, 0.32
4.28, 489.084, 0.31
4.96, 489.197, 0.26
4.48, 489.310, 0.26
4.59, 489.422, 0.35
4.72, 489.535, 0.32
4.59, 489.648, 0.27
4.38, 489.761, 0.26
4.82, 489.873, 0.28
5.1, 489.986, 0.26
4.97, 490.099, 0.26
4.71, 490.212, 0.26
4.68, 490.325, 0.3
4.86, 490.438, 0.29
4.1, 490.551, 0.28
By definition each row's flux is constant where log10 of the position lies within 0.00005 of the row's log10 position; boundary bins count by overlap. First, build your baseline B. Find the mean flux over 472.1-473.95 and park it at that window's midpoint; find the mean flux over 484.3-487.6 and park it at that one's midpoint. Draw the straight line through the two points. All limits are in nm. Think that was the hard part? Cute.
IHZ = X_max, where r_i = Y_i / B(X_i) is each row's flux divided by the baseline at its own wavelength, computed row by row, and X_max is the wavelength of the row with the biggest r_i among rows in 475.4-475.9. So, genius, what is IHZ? 475.427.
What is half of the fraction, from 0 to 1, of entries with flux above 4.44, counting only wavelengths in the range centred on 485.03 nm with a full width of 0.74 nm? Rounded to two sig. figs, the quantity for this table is 0.21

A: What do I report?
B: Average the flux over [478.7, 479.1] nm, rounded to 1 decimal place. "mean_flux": 4.6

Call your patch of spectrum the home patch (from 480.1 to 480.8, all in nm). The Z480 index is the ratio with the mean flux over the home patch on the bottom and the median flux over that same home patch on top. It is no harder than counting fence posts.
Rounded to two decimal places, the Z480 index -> 1.02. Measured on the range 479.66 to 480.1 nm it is 1.00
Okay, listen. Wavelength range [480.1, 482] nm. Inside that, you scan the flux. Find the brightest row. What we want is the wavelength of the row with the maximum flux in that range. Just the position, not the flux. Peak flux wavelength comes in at 480.268 nm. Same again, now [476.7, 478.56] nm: 478.502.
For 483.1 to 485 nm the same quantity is 484.266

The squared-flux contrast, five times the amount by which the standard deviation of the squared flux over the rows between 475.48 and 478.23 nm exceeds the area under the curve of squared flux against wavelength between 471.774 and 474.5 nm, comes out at -277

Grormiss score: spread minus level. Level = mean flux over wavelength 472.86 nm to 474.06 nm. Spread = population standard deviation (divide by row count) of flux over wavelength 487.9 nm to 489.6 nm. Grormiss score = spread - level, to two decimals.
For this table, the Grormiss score -4.24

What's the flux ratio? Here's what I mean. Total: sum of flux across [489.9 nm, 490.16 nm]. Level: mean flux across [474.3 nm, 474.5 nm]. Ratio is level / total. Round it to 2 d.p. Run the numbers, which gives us 0.49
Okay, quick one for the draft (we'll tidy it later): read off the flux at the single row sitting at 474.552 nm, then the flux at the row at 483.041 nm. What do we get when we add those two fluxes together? 9.5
